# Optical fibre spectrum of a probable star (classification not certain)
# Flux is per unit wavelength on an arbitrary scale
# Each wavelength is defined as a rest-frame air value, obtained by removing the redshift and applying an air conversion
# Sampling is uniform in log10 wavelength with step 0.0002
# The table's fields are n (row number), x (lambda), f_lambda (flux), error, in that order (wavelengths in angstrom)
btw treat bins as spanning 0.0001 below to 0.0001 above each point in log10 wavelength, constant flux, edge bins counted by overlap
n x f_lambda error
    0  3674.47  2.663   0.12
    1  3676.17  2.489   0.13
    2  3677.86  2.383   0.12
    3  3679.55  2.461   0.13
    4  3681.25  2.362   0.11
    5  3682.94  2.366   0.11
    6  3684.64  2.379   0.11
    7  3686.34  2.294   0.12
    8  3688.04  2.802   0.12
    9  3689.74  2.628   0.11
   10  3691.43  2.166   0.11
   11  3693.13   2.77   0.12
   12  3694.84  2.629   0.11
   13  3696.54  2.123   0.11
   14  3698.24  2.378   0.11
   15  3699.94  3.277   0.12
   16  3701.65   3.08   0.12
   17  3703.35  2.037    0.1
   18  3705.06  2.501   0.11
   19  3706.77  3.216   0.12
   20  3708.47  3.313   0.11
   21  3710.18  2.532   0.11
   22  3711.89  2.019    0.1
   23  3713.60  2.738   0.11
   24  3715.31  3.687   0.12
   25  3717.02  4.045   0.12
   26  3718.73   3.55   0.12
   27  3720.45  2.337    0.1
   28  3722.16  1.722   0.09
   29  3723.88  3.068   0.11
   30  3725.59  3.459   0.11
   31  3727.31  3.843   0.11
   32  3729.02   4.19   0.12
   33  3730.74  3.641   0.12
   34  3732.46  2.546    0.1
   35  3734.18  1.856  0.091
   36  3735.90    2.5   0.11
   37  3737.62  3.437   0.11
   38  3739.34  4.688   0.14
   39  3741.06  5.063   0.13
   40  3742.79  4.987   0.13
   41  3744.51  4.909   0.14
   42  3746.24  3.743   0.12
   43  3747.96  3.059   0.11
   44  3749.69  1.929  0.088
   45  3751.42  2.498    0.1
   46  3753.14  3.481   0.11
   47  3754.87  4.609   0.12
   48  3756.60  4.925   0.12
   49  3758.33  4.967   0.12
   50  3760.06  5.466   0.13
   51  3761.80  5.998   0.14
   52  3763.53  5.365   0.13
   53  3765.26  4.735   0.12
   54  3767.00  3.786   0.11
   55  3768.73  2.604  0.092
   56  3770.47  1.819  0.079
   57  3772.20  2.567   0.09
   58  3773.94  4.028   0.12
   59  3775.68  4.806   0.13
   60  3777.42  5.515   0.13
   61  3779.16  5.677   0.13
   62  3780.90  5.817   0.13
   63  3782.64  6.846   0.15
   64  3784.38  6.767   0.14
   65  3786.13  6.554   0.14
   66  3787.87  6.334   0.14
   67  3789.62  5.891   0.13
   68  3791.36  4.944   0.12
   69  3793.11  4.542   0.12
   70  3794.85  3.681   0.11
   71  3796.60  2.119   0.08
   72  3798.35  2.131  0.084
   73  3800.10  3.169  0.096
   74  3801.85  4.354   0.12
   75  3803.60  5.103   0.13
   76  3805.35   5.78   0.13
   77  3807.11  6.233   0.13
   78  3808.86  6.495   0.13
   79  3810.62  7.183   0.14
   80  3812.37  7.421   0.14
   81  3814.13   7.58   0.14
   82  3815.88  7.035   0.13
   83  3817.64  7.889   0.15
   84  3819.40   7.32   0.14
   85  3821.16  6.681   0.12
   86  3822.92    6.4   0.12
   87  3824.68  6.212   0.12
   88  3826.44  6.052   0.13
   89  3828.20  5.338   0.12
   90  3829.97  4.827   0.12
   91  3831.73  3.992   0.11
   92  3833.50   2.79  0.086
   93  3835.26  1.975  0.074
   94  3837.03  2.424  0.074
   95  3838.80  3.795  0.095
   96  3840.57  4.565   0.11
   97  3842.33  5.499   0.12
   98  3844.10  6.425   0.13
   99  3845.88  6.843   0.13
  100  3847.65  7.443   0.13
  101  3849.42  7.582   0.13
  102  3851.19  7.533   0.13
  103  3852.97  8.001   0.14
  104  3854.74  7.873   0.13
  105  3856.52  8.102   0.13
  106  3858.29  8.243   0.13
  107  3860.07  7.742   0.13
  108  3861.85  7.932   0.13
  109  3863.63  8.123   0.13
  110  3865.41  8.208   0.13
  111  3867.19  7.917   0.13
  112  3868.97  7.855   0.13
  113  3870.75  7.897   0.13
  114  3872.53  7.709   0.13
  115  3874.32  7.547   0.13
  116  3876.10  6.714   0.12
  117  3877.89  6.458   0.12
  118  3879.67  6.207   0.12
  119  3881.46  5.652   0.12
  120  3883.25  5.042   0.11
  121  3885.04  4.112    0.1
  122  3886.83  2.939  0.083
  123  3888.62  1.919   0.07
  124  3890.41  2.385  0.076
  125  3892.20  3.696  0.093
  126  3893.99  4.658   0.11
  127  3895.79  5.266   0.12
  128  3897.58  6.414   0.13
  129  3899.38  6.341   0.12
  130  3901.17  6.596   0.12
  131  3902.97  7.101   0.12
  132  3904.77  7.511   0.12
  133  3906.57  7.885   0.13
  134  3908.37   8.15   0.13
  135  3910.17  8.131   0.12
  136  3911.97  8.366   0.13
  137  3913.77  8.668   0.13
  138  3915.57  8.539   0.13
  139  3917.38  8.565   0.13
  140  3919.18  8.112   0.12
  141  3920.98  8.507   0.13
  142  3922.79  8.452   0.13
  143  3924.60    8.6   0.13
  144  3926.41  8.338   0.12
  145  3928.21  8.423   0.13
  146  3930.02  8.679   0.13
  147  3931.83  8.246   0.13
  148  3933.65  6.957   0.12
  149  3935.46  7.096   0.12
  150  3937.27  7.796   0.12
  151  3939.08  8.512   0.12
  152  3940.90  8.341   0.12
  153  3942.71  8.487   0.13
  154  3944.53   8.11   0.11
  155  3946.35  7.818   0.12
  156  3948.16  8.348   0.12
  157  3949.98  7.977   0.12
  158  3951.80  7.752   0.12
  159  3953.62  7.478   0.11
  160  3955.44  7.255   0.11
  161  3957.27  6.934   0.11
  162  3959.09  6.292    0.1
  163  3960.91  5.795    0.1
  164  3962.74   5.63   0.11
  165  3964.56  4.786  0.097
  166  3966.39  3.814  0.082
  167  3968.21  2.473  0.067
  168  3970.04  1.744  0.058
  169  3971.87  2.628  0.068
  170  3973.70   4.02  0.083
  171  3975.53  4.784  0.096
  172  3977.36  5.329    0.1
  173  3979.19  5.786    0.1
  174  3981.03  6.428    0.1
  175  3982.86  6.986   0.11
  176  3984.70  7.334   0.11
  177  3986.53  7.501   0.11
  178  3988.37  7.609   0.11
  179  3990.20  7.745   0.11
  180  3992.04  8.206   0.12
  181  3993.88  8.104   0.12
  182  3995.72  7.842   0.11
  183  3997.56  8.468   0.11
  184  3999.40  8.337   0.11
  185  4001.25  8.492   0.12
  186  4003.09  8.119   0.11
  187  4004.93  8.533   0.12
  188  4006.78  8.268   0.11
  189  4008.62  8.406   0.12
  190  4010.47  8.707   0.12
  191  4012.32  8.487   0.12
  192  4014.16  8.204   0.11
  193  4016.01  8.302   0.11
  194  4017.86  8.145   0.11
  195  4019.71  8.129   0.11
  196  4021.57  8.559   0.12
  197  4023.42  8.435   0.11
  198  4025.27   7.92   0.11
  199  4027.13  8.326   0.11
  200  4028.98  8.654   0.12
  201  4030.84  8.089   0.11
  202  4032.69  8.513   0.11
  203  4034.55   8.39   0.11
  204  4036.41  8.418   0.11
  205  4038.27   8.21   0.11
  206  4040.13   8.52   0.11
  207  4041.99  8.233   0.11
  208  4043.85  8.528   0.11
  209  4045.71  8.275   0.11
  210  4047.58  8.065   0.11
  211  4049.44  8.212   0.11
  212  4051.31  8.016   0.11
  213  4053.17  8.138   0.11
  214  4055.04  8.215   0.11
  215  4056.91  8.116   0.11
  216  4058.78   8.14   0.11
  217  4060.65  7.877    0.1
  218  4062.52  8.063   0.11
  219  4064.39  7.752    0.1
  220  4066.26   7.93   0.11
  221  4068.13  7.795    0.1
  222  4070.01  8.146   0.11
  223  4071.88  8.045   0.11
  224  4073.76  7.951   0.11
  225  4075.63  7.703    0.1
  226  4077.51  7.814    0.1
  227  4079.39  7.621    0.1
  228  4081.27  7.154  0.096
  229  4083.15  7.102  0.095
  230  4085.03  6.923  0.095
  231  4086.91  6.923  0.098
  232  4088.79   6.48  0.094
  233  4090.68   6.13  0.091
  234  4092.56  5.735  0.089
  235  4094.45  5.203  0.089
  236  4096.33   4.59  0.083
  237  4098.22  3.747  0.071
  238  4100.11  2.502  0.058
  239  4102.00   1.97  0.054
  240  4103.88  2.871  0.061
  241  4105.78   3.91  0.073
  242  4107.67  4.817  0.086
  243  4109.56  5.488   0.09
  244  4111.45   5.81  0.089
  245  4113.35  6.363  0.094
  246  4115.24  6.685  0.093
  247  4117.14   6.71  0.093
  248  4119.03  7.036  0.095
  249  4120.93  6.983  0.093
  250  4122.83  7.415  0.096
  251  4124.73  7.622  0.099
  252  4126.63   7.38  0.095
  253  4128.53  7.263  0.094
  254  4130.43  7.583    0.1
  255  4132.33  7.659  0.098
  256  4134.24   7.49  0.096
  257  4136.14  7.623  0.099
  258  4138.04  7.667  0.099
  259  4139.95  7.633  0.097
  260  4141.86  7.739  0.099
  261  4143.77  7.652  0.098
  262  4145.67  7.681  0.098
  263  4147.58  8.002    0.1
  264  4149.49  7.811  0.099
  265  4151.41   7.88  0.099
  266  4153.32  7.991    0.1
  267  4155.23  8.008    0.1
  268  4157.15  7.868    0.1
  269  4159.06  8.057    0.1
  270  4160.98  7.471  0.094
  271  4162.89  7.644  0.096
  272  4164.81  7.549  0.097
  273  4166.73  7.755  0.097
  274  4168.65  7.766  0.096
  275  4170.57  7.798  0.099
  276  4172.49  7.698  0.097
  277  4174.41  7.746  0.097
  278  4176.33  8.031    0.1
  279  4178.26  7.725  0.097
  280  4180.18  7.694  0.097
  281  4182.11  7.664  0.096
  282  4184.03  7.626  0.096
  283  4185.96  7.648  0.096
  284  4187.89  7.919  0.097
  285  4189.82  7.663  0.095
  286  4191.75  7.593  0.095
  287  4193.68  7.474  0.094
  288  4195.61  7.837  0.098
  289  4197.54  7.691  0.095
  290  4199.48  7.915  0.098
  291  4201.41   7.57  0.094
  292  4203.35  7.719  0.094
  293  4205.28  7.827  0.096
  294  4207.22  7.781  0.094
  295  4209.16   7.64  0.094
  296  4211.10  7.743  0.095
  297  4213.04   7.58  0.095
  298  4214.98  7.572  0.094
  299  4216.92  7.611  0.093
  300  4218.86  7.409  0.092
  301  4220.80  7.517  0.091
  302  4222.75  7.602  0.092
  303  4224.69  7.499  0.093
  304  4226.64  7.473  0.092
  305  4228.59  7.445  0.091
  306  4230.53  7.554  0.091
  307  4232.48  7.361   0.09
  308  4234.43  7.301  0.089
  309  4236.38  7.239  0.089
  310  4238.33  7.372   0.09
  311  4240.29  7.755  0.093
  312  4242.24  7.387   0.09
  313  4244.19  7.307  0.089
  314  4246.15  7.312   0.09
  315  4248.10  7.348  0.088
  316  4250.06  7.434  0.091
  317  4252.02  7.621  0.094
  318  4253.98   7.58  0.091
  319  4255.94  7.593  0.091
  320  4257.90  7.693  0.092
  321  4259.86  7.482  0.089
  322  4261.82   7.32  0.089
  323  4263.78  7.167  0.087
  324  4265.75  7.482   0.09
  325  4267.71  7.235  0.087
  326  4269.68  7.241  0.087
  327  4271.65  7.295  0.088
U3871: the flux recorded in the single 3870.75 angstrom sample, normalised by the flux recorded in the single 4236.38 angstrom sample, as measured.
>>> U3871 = 1.1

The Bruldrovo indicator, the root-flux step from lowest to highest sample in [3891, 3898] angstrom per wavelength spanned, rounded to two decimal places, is 0.11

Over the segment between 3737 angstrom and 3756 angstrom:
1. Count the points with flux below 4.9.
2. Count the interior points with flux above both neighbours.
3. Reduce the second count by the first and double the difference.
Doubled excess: -14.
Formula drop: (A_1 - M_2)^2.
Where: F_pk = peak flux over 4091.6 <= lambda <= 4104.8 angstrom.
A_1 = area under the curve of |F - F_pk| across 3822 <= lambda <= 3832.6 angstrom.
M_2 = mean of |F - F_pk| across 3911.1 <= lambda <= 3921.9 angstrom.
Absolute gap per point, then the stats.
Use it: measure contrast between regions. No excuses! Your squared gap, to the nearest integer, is 27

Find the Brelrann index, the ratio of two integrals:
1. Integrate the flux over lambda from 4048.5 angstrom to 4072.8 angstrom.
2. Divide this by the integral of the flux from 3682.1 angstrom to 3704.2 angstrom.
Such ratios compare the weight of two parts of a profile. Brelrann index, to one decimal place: 3.5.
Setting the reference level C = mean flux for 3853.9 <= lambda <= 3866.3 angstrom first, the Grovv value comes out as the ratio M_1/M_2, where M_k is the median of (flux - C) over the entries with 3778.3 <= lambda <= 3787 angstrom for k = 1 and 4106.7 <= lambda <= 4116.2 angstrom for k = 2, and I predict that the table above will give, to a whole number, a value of 1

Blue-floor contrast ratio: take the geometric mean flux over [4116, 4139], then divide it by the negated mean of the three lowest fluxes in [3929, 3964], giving -1.25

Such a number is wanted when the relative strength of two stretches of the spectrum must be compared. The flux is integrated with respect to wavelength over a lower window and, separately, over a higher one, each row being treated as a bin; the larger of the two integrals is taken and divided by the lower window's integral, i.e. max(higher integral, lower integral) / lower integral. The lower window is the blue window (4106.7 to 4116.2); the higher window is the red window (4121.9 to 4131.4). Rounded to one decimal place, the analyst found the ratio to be 1.3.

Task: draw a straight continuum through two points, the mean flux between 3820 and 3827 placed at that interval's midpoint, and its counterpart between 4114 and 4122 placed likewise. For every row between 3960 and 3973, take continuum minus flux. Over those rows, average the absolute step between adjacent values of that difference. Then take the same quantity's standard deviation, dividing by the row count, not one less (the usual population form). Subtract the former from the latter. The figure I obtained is 0.68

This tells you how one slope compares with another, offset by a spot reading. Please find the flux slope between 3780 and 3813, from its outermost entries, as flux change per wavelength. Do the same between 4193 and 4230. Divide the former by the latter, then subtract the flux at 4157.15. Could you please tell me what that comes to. -69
